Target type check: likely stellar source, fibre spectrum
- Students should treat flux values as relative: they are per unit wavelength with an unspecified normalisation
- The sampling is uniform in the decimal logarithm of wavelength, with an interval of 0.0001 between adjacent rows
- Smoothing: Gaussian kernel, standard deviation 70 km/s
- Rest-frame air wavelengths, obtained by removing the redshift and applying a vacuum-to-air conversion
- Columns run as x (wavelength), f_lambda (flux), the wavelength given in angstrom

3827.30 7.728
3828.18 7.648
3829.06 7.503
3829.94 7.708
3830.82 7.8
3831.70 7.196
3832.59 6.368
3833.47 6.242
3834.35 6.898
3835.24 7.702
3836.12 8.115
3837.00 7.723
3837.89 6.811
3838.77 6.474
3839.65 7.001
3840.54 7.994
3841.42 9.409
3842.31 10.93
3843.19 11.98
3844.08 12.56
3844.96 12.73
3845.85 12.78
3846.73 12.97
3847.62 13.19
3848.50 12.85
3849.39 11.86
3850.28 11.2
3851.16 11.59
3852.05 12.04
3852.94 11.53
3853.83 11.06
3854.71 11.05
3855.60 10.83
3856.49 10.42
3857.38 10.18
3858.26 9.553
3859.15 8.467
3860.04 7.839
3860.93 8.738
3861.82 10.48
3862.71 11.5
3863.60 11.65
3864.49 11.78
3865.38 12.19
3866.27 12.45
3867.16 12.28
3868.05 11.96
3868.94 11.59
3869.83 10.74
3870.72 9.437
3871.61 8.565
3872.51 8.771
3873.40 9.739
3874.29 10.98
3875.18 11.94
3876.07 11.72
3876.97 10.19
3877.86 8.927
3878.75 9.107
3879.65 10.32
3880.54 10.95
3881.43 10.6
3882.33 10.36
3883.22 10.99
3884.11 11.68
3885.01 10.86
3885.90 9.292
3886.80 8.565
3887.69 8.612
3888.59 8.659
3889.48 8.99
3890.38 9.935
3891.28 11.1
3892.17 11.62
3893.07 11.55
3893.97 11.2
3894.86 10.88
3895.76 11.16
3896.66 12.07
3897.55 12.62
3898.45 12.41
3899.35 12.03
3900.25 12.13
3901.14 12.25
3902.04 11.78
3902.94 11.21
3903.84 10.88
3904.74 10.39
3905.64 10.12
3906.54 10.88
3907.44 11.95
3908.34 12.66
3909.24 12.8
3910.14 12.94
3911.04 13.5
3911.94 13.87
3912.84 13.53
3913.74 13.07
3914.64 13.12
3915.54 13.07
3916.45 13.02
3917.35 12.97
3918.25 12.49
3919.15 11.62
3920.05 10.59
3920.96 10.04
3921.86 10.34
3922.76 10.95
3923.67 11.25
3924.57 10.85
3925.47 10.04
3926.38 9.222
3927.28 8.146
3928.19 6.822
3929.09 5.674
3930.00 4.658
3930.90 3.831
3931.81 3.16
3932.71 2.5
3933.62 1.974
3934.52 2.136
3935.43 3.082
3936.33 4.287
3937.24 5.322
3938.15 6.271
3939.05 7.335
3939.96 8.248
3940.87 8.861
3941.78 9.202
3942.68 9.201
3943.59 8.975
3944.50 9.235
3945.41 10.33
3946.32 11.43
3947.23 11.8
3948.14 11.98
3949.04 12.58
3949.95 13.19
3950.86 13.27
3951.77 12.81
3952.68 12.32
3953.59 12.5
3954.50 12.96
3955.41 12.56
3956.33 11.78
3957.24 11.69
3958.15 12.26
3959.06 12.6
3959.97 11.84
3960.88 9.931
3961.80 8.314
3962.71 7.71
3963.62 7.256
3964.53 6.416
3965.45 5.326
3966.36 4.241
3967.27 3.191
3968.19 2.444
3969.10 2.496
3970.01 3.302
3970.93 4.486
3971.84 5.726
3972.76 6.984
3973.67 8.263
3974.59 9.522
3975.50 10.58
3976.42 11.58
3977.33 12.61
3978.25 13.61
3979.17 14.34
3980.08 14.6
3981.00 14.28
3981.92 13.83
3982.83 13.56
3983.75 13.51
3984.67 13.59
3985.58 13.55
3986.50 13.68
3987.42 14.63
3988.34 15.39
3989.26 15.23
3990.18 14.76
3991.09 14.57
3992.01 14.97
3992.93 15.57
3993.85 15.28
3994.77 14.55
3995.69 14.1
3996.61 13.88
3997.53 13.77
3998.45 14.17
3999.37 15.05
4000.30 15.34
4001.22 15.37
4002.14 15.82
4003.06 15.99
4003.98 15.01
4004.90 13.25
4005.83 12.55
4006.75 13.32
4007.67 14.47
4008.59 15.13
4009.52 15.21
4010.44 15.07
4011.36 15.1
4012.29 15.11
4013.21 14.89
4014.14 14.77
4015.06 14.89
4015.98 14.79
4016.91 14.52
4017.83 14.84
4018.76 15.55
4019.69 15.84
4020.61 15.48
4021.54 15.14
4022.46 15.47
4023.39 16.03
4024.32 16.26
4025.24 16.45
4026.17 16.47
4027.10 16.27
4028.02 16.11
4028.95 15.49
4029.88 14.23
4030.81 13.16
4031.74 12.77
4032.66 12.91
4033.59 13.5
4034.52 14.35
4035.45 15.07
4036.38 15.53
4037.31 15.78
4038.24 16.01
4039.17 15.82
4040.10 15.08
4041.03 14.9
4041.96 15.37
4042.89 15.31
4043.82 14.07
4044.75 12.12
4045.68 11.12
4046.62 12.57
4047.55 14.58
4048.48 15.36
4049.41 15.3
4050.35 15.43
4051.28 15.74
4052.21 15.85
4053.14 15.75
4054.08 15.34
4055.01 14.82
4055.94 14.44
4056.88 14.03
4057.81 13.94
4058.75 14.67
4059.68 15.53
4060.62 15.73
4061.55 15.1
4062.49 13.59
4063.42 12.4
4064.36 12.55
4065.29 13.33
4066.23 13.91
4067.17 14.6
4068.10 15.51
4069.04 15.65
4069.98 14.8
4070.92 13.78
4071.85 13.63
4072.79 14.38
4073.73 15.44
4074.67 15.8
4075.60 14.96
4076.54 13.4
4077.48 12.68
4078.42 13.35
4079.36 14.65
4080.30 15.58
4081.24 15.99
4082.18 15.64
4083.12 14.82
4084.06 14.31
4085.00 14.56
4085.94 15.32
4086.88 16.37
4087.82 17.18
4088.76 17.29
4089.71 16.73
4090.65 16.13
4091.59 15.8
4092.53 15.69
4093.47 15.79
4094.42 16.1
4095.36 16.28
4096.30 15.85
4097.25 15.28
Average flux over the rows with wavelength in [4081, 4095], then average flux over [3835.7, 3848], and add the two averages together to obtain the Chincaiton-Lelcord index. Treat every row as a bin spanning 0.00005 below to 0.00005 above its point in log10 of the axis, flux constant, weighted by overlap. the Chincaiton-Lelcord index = 26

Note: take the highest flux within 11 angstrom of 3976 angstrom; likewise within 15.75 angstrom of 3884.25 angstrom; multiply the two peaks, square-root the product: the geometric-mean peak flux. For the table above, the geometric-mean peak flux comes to 13.6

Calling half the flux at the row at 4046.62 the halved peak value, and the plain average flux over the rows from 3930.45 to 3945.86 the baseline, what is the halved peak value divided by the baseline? 1.0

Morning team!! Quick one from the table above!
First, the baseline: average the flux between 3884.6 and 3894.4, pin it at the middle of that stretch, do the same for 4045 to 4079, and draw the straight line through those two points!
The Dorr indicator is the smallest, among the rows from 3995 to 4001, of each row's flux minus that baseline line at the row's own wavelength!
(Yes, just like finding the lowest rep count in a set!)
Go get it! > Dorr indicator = 1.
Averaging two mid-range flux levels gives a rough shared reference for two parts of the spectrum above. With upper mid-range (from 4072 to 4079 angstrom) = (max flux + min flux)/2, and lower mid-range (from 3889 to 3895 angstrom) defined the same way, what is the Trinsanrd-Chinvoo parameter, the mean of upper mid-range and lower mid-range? 12.3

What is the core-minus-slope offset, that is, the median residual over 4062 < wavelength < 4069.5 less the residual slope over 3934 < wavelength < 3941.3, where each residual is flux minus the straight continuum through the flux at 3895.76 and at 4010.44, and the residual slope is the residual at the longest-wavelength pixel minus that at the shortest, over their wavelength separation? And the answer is -4.2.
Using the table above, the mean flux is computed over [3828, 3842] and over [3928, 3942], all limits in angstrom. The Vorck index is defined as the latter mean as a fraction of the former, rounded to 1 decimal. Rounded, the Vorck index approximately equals 0.7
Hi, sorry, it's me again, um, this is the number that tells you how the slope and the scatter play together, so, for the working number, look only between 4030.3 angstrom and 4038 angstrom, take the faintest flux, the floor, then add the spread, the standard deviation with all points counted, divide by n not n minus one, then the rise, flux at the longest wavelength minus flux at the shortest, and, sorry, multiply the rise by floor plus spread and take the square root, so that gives 6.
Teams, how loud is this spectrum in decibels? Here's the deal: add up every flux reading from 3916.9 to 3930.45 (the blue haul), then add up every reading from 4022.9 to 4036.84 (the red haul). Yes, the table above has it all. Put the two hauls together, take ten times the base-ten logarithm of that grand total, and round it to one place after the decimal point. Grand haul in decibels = 25.7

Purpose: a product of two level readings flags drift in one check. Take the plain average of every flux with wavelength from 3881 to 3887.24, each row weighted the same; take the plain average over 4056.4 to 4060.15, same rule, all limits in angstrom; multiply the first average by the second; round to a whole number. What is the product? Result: 150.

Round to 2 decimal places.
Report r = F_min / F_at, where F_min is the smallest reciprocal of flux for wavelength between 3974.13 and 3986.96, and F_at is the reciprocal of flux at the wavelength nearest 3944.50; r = 0.63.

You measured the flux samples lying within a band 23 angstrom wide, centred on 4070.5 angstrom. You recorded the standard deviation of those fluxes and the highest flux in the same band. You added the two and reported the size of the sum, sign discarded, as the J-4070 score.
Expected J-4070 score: 17.1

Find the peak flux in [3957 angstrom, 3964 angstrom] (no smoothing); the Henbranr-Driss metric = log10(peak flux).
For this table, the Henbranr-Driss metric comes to 1.10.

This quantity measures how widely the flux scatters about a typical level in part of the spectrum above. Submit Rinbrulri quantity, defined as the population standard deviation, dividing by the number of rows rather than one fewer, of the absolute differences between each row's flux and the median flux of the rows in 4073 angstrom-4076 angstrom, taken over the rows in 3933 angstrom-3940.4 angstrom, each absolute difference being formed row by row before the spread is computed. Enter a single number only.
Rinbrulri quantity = 2.2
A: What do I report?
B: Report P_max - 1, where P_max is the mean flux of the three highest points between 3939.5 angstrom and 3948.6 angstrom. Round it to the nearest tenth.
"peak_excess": 10.7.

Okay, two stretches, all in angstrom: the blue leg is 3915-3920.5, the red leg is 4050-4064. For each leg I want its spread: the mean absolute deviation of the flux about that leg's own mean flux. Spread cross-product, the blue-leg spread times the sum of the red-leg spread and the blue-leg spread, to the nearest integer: 1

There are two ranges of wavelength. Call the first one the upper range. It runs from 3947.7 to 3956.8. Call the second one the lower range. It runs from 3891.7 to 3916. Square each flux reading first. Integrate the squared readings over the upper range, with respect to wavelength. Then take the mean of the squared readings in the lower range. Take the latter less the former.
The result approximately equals -1299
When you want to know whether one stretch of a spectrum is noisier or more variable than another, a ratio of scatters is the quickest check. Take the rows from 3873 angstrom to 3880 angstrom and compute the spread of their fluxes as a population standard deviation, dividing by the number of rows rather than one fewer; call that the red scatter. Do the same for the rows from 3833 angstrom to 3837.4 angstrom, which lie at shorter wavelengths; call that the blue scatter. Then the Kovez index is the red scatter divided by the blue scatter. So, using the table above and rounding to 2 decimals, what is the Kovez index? 1.55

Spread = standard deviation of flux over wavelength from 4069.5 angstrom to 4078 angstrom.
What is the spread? 1.0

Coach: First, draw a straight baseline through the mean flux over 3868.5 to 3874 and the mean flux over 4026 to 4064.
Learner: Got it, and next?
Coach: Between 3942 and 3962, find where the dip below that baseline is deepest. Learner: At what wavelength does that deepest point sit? 3961.80 angstrom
